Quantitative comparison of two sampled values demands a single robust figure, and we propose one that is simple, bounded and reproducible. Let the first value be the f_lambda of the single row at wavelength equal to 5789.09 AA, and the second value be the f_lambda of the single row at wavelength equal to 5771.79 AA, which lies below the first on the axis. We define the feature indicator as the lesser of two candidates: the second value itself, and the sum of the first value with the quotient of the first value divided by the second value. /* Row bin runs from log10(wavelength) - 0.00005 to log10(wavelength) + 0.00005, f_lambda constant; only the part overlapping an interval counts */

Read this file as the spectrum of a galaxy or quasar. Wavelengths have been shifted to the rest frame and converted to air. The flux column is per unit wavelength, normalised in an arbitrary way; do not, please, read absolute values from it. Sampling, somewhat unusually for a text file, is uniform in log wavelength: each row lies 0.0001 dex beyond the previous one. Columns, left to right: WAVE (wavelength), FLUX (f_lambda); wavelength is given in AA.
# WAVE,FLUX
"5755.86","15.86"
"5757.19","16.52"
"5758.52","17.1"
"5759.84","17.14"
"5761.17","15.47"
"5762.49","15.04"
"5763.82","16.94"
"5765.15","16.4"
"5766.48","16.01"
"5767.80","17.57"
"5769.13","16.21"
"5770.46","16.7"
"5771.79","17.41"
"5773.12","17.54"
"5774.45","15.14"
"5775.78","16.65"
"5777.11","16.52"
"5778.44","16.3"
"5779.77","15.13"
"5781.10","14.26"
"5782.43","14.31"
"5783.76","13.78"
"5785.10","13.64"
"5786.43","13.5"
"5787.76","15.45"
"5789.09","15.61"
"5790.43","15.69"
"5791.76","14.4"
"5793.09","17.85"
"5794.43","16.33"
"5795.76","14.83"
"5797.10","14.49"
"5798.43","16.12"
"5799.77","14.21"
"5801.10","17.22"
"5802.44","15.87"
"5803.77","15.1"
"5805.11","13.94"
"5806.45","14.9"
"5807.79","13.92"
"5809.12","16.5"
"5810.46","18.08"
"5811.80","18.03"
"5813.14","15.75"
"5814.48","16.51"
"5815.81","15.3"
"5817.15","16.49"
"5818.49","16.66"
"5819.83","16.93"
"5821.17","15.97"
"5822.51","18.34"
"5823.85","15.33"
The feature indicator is 16.5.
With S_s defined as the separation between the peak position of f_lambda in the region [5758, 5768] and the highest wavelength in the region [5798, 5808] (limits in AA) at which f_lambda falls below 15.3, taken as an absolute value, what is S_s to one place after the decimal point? 40.0 AA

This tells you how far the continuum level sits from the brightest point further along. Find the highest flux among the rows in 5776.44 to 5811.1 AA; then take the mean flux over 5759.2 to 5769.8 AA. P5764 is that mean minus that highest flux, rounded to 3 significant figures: -1.73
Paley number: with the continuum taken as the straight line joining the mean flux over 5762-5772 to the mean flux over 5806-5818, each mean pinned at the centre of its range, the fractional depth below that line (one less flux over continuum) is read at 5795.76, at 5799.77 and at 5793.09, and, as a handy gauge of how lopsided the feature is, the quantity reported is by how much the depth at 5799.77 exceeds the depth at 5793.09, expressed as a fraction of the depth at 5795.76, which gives 2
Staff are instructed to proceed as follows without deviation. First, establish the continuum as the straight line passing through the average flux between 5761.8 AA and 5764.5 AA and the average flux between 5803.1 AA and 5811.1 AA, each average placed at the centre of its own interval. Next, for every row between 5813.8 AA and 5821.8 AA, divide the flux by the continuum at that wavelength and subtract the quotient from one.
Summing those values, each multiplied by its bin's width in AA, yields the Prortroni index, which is -0.55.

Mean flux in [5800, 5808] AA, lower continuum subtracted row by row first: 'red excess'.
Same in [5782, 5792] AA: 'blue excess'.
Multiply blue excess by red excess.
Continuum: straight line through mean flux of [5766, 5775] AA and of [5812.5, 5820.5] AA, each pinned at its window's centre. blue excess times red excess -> 2.4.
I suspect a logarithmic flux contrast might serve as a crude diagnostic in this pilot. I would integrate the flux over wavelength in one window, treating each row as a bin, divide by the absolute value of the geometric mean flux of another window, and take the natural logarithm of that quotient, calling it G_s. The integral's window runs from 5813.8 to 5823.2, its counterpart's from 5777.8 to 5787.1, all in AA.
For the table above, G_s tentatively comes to 2.38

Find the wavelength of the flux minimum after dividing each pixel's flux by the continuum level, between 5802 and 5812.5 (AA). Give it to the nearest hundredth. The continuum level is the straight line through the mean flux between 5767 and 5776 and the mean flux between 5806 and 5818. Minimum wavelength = 5805.11 AA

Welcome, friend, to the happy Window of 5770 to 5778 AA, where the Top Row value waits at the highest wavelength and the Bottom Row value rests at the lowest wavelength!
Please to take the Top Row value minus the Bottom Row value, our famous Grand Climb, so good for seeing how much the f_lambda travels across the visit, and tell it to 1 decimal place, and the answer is -0.2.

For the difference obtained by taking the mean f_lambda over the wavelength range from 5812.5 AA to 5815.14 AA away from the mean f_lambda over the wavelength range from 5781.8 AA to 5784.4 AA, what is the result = -2.1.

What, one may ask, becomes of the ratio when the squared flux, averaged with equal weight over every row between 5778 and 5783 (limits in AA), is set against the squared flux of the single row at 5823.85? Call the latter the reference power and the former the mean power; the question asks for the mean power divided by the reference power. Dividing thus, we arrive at 1.0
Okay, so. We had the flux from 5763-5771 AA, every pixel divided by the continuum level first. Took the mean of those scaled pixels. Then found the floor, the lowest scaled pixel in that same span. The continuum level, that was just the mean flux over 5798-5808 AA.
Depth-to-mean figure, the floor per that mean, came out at 0.96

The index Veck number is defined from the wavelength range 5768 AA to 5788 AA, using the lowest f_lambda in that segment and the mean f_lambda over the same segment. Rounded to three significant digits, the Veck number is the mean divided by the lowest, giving 1.15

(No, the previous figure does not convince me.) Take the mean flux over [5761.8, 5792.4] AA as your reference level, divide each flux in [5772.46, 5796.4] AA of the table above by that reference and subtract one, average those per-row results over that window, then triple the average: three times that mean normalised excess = -0.05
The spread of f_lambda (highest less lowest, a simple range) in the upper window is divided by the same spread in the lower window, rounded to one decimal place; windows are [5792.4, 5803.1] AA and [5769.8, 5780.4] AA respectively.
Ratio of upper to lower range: 1.5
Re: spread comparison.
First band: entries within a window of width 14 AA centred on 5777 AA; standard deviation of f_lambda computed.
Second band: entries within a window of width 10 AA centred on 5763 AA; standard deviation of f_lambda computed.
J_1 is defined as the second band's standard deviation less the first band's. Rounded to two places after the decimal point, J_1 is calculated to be -0.43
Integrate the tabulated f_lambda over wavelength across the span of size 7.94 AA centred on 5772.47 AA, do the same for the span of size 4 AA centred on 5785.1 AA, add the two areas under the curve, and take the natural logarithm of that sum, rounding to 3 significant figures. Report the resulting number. 5.23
